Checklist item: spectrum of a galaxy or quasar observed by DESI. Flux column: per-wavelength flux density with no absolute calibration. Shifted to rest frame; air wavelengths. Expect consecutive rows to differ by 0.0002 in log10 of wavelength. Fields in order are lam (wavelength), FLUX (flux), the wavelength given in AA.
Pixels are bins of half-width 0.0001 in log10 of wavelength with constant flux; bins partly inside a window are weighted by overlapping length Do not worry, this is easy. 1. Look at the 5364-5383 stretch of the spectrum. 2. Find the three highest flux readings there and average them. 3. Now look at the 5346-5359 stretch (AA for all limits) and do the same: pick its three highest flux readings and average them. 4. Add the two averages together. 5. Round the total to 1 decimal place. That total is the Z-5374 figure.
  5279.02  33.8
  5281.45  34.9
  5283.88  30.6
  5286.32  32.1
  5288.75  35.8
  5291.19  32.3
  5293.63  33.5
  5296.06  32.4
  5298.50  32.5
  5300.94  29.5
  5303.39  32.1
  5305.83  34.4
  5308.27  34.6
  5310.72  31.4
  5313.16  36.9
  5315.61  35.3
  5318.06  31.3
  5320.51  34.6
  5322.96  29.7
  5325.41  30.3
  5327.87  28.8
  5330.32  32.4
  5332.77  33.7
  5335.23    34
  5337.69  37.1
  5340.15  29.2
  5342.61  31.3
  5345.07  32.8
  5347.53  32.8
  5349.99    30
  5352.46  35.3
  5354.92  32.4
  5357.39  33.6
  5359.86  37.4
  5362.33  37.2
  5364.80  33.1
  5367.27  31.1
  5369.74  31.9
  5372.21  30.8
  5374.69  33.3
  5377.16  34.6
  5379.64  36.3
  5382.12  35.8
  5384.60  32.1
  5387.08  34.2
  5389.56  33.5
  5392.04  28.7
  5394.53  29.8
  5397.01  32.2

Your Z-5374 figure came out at 69.5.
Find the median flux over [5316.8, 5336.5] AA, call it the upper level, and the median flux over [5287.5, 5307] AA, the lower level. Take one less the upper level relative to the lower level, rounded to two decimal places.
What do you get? 0.02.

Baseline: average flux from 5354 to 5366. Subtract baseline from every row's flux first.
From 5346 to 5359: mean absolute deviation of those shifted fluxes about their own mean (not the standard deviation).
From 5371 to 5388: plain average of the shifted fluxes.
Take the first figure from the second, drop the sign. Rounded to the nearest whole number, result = 2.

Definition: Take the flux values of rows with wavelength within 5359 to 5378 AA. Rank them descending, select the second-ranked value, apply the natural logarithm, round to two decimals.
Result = 3.62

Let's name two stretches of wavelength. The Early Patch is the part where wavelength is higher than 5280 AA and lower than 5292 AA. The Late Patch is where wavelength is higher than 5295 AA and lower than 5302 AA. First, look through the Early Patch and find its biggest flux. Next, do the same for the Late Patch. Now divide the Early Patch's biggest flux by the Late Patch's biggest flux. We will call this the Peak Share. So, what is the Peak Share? 1.10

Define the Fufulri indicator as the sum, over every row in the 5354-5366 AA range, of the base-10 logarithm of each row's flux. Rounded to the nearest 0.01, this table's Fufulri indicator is 7.70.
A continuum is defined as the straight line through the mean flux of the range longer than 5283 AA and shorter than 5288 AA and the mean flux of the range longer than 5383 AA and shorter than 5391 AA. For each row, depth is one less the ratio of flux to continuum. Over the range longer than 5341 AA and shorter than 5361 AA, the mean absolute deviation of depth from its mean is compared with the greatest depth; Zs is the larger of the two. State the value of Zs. 0.08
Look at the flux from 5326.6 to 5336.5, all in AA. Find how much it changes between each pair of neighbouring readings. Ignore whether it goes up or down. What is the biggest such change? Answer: 3.6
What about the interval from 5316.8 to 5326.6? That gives 4.9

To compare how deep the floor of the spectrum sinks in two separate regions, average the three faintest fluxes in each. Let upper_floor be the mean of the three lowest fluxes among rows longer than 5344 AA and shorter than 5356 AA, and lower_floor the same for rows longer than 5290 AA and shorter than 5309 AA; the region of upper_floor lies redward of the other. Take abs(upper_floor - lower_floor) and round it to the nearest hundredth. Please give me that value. 0.43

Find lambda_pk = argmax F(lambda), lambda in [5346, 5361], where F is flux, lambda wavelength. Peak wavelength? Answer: 5359.86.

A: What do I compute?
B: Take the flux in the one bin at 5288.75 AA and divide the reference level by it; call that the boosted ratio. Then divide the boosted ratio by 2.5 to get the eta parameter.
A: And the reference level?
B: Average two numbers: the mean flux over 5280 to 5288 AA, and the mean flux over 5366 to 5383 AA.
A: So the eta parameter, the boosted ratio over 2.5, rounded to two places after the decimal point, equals 0.37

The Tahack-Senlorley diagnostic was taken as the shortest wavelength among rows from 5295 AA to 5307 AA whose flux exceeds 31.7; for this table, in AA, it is 5296.06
